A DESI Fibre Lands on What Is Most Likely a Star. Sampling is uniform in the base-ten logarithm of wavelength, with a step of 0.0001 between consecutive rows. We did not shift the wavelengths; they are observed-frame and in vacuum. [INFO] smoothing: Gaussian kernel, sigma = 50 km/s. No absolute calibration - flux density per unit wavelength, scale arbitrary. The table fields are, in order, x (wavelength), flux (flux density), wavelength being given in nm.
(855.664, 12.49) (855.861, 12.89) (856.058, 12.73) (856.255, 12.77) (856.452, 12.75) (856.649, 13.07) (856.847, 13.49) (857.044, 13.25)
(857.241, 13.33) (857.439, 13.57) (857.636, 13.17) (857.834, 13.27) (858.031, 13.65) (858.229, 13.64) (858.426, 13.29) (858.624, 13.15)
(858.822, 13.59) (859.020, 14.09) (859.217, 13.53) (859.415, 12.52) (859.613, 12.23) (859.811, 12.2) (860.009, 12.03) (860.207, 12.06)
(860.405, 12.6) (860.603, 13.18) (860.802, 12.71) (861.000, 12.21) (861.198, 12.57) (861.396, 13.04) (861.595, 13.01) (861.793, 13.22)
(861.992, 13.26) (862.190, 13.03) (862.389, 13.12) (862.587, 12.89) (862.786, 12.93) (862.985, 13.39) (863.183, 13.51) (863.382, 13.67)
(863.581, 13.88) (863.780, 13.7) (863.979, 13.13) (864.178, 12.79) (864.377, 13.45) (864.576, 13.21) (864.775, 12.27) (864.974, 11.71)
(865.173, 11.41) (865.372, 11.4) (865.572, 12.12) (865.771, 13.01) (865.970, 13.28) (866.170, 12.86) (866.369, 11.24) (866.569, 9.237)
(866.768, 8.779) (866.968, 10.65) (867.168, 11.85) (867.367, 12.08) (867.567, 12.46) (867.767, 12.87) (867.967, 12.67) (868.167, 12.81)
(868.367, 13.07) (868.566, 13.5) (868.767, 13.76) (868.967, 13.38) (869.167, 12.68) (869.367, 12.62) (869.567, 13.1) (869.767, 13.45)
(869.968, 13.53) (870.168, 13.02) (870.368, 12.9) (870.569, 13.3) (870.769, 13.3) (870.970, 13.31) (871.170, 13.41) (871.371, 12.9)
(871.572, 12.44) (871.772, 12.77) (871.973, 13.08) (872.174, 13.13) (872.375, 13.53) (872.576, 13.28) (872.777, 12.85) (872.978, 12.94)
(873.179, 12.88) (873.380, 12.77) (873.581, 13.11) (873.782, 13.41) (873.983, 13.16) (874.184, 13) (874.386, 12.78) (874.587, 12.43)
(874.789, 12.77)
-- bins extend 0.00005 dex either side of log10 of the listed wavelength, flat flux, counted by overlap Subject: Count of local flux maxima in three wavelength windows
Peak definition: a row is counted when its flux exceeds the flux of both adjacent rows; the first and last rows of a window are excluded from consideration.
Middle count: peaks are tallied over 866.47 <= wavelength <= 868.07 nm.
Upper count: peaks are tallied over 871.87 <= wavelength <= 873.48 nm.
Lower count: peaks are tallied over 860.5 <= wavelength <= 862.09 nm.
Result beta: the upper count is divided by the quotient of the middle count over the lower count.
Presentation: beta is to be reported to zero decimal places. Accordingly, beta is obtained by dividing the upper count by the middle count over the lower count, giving 2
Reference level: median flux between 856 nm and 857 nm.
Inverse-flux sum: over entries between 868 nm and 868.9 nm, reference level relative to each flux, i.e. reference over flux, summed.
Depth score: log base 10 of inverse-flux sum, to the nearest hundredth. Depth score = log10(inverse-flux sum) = 0.59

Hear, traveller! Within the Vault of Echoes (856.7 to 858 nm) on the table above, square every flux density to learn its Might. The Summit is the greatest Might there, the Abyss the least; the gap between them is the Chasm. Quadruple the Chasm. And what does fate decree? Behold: 43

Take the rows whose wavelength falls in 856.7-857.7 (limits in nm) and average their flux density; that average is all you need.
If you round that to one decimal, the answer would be 13.4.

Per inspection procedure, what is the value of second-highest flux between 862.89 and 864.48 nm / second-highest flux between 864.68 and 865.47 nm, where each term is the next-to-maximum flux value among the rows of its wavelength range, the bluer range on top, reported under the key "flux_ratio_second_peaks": 1.17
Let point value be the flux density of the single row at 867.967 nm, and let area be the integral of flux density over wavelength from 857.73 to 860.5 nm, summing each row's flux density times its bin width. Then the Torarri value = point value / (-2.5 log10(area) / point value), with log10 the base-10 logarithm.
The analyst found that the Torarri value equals -41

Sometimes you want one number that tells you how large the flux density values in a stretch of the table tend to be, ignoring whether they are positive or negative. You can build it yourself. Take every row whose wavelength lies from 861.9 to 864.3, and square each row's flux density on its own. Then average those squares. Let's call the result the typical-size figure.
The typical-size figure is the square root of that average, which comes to 13.3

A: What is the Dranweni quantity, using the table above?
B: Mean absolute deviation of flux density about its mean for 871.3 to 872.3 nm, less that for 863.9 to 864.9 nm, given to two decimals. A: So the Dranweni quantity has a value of -0.14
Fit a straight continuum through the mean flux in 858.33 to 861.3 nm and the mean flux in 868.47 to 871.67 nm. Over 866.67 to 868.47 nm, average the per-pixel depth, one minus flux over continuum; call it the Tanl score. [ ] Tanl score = 0.09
